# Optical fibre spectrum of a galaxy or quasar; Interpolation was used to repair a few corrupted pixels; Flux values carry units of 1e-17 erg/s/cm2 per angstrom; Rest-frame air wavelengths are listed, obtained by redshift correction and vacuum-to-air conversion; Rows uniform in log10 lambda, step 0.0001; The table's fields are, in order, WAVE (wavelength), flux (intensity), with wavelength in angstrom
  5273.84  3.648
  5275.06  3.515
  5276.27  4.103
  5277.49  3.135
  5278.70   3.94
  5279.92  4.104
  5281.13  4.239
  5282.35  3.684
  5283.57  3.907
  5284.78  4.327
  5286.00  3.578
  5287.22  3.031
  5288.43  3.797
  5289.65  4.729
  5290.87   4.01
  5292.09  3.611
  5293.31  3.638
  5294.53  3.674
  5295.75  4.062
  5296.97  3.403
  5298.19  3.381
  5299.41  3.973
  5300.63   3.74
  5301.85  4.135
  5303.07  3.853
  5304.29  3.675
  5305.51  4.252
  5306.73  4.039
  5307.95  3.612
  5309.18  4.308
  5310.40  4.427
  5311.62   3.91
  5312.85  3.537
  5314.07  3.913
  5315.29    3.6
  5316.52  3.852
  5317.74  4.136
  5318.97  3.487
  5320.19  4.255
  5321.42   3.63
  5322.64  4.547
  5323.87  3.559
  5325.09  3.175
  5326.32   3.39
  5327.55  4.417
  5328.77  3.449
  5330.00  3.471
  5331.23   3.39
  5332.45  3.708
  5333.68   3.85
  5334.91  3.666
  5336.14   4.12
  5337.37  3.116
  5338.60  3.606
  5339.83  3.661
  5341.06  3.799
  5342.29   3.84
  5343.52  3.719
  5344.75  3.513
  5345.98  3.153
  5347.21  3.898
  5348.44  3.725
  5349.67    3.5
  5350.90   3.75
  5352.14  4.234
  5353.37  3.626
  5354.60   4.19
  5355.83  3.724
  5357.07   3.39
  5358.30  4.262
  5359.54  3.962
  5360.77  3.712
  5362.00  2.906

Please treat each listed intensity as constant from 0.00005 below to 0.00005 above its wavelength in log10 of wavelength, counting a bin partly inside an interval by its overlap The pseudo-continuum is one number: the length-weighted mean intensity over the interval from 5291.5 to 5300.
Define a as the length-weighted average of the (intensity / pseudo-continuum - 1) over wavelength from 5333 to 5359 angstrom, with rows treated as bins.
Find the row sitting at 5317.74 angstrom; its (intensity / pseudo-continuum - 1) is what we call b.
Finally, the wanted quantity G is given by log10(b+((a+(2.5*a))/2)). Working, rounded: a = 0.02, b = 0.13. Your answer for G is -0.82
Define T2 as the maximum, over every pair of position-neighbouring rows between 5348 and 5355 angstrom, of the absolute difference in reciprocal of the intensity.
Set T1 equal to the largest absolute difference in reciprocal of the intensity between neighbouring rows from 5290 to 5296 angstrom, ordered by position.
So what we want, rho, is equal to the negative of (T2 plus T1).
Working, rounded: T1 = 0.028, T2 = 0.040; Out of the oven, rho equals -0.067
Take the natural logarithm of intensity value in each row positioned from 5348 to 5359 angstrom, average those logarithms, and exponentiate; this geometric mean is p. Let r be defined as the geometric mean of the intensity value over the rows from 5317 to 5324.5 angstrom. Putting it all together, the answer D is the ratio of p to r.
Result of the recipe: 0.97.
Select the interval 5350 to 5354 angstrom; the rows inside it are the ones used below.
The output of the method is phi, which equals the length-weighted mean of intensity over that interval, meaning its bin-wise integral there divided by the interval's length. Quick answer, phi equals 3.84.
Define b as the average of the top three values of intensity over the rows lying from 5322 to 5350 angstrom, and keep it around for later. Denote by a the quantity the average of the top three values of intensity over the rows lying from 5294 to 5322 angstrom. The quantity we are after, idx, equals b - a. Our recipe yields 0.031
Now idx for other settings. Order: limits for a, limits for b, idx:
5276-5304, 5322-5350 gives -0.070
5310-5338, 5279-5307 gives -0.028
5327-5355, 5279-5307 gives 0.156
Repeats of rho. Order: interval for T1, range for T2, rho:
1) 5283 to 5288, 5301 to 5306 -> -0.087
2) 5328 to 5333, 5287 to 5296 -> -0.092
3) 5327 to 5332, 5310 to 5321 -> -0.115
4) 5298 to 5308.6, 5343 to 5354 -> -0.105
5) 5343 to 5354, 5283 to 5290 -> -0.127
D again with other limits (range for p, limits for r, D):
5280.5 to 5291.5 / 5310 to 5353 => 1.04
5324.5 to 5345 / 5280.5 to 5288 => 0.96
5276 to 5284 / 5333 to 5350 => 1.06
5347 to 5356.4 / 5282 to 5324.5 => 0.99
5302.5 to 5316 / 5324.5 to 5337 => 1.07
